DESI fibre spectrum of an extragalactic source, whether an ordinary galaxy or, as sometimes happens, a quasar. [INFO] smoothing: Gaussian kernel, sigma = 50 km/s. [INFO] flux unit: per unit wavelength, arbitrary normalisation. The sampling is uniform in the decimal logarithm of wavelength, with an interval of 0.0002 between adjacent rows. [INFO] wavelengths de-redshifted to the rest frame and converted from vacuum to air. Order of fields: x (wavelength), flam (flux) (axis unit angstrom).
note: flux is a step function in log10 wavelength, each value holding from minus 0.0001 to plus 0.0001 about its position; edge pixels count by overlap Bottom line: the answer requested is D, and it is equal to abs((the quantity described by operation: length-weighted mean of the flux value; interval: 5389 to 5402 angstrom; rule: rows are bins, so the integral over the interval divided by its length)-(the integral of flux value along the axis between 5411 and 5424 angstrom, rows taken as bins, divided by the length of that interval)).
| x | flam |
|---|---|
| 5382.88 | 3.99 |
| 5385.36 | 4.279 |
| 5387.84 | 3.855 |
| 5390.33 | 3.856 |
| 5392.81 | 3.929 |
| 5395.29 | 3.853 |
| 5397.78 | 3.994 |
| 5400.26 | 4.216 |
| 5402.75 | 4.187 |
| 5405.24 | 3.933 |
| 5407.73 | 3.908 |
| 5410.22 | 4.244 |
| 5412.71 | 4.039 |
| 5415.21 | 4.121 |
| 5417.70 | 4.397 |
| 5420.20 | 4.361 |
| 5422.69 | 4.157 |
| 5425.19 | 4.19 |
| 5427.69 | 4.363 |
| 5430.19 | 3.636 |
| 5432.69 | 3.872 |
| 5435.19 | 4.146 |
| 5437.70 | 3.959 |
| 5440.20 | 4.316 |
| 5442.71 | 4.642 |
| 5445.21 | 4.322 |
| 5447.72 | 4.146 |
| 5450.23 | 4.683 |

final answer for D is 0.24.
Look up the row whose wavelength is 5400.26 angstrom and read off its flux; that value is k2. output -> 4.216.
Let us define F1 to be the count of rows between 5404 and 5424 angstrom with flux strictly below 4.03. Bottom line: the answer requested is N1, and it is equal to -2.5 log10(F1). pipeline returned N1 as -0.8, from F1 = 2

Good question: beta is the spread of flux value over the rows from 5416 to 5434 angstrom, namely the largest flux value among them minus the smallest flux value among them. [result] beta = 0.76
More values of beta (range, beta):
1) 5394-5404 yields 0.36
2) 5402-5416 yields 0.34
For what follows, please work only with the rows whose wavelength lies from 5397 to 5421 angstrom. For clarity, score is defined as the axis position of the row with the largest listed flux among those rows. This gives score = 5417.70 angstrom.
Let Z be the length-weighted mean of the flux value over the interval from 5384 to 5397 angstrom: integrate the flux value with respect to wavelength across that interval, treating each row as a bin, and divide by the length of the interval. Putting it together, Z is 3.95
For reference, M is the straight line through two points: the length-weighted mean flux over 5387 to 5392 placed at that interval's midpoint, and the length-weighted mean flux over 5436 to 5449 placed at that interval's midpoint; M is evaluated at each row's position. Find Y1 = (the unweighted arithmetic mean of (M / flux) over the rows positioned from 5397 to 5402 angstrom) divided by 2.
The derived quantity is 0.479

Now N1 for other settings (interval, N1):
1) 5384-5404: -1.7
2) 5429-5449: -1.2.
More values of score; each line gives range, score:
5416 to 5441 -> 5417.70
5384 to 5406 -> 5385.36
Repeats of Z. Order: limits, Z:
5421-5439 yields 4.06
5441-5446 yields 4.48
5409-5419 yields 4.20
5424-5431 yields 4.09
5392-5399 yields 3.92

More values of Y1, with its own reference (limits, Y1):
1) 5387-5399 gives 0.498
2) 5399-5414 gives 0.489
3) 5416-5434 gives 0.502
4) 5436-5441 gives 0.514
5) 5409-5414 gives 0.487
